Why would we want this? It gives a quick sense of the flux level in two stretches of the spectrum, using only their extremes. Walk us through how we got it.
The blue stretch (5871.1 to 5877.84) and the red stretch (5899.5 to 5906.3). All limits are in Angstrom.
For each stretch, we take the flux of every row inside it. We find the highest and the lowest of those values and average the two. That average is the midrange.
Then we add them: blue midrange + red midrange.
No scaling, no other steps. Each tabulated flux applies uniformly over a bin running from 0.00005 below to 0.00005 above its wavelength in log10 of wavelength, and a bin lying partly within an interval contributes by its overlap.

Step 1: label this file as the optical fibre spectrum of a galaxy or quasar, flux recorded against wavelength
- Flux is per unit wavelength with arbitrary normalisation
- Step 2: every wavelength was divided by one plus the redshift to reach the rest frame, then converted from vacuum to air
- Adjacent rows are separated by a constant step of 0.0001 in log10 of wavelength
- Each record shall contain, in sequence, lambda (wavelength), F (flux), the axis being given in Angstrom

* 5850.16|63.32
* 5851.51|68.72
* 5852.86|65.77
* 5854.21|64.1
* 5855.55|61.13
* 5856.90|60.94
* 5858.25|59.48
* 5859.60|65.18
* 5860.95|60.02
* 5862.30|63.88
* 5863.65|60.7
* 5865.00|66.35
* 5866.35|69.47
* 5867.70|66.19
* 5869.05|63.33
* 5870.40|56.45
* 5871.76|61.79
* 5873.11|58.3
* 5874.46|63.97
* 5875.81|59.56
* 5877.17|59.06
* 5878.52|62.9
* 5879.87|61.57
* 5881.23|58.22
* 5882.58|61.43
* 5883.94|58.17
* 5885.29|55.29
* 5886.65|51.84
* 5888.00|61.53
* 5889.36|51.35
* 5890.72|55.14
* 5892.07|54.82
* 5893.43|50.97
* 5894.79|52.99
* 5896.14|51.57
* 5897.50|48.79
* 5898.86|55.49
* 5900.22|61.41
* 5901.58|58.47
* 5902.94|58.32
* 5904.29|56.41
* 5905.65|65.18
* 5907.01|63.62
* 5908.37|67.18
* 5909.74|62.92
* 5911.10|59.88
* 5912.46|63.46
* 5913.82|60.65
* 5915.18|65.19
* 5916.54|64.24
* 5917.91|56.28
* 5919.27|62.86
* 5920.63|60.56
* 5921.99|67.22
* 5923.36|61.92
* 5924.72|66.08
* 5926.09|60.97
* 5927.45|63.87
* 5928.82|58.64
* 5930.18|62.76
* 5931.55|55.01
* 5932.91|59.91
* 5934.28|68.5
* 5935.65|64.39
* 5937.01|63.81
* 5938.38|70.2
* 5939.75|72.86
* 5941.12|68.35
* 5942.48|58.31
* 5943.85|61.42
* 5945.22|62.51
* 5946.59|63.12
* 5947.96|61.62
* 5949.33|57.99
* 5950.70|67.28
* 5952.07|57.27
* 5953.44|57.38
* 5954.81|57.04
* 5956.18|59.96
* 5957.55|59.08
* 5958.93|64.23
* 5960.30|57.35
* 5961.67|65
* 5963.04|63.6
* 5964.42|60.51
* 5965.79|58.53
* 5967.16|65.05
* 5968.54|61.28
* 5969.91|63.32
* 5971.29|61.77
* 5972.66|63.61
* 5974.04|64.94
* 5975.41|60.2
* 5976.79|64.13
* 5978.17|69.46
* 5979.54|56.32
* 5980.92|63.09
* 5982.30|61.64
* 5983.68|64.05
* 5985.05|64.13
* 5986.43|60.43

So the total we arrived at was 121.9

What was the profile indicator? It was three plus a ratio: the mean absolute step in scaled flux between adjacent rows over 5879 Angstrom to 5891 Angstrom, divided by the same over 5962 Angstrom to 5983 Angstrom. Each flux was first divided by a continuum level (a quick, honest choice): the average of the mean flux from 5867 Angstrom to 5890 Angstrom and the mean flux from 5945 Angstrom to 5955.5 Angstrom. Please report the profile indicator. 4.2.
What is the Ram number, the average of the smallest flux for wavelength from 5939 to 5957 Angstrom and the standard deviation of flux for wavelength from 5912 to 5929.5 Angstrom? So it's 30.0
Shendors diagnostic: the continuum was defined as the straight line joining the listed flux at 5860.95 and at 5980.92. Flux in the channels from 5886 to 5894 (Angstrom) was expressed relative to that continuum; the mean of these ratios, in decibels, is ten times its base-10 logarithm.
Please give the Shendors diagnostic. -0.49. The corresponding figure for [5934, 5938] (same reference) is 0.25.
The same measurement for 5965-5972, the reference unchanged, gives -0.05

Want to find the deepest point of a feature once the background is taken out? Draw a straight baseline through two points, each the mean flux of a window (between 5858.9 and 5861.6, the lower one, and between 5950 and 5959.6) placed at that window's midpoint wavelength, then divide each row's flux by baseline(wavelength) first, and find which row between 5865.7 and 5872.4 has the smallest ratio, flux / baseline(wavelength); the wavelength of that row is 5870.40 Angstrom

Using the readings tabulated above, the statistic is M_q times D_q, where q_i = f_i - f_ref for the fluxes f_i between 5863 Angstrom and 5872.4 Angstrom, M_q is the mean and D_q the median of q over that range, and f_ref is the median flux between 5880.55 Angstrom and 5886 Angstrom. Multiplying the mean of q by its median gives 27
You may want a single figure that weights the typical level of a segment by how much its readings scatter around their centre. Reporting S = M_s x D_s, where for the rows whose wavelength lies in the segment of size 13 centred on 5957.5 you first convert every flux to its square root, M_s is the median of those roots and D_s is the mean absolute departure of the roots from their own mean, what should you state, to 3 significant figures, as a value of 1.37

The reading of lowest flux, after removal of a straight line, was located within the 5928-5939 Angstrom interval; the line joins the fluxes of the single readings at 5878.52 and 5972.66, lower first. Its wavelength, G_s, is 5931.55 Angstrom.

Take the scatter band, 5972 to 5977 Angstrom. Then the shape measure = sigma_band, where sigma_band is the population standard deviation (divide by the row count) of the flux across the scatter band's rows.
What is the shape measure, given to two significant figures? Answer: 1.8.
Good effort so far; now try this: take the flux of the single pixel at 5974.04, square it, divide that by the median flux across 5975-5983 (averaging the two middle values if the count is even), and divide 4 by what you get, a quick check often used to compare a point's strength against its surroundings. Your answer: 0.059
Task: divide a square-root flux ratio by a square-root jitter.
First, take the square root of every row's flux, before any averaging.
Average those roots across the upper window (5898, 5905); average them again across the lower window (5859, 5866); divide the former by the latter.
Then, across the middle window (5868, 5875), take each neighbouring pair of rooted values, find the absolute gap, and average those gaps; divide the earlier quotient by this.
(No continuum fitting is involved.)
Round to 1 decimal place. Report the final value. 2.8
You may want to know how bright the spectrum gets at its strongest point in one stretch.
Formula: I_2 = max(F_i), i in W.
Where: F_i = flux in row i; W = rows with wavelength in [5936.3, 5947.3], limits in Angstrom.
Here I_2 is 72.86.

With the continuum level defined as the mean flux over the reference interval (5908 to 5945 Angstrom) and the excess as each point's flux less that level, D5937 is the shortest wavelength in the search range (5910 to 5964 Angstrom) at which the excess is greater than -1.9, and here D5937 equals 5912.46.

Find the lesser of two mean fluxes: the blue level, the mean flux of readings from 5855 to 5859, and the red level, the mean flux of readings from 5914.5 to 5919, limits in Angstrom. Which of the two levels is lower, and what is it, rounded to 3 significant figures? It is 60.5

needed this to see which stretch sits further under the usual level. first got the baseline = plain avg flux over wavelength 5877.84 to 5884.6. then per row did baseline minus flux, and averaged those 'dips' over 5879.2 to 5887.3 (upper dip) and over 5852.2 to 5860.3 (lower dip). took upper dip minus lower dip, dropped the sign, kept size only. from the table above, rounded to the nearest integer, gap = 5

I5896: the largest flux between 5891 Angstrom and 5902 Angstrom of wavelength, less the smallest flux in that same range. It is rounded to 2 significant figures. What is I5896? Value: 13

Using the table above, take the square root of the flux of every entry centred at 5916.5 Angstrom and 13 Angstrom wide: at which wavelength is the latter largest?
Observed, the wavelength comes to 5921.99 Angstrom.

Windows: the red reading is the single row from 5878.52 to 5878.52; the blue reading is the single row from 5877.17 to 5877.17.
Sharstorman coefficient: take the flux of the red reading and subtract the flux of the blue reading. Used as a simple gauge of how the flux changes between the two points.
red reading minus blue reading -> 3.8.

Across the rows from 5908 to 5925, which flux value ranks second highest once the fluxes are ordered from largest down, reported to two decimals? 67.18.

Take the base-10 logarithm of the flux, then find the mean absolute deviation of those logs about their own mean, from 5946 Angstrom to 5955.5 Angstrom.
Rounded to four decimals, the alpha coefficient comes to 0.0230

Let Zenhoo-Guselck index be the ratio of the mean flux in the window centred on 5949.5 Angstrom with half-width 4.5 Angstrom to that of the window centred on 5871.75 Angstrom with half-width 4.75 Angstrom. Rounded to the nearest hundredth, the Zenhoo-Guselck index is 0.99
